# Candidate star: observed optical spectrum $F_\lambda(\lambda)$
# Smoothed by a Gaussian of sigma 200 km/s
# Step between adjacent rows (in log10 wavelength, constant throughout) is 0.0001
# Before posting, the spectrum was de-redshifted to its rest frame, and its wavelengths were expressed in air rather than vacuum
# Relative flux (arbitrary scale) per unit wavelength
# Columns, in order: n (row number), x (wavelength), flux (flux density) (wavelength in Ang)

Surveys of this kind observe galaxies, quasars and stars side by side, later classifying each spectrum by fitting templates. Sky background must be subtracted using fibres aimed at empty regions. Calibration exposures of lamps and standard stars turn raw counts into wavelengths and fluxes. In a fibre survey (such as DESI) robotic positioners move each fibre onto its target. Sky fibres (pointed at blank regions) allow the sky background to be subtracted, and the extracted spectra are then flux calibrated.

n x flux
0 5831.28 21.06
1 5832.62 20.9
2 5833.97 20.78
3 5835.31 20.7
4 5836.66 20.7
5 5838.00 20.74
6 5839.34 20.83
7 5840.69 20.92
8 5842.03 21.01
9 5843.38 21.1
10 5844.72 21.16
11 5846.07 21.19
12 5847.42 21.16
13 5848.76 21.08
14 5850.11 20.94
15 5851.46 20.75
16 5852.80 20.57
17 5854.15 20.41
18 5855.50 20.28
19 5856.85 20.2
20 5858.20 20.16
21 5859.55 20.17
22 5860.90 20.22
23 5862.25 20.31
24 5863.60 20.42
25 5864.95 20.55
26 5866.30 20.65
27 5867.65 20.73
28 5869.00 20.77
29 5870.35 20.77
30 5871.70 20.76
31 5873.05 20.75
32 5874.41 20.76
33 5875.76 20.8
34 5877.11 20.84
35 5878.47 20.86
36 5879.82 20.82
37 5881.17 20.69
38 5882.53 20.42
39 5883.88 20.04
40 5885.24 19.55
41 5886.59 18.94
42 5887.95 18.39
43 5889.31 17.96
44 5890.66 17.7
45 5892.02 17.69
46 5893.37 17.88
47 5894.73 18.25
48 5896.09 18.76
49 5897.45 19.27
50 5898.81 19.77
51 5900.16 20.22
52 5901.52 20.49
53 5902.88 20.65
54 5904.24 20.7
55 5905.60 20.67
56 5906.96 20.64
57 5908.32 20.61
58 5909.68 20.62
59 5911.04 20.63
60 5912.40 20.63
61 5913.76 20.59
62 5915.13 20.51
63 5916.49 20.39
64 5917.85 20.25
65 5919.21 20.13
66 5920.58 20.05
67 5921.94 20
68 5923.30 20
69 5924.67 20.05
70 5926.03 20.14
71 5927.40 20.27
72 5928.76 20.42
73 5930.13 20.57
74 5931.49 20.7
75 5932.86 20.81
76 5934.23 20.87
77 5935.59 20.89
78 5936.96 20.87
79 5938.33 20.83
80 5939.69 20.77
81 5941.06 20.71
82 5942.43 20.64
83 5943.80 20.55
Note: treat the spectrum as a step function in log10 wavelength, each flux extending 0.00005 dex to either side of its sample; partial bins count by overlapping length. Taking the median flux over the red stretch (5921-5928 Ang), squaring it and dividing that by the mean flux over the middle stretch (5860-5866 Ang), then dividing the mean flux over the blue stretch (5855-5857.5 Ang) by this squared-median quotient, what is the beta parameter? 1.026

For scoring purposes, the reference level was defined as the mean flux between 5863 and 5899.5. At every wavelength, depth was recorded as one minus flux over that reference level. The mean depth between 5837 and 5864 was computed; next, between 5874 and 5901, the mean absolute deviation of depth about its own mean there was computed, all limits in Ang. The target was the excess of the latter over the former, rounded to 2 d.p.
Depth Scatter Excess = 0.10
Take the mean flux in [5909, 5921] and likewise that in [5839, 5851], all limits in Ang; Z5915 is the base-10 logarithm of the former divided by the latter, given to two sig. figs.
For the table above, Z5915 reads -0.013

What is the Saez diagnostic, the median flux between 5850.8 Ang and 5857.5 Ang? 20.4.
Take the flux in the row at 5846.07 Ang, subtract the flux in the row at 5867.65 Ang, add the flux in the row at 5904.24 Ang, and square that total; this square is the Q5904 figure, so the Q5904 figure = 448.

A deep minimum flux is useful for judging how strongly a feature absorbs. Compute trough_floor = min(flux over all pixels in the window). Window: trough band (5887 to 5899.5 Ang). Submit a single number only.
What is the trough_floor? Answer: 17.69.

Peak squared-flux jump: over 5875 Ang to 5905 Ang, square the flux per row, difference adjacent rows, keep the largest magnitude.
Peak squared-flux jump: 23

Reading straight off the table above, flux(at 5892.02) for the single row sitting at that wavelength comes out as 17.69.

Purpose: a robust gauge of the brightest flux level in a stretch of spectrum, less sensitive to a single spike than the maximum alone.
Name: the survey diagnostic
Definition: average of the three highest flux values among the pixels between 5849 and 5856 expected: 20.75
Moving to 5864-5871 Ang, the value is 20.76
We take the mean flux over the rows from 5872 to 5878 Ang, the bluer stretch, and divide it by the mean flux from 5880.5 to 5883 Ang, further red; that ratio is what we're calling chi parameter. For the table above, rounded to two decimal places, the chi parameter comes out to 1.01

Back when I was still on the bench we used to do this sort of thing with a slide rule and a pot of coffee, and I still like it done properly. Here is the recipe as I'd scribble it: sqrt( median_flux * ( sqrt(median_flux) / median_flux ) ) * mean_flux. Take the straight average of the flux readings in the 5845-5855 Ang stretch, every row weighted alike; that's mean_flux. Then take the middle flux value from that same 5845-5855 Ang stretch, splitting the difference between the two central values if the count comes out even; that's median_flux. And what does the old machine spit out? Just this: 44.6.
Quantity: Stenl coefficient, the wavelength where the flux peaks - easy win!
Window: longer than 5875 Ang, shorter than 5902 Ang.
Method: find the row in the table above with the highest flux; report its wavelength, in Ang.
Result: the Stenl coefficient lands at 5878.47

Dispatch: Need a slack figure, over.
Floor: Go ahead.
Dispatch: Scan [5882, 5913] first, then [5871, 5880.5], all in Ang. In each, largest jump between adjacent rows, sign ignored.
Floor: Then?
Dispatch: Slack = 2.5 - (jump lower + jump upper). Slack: 1.85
